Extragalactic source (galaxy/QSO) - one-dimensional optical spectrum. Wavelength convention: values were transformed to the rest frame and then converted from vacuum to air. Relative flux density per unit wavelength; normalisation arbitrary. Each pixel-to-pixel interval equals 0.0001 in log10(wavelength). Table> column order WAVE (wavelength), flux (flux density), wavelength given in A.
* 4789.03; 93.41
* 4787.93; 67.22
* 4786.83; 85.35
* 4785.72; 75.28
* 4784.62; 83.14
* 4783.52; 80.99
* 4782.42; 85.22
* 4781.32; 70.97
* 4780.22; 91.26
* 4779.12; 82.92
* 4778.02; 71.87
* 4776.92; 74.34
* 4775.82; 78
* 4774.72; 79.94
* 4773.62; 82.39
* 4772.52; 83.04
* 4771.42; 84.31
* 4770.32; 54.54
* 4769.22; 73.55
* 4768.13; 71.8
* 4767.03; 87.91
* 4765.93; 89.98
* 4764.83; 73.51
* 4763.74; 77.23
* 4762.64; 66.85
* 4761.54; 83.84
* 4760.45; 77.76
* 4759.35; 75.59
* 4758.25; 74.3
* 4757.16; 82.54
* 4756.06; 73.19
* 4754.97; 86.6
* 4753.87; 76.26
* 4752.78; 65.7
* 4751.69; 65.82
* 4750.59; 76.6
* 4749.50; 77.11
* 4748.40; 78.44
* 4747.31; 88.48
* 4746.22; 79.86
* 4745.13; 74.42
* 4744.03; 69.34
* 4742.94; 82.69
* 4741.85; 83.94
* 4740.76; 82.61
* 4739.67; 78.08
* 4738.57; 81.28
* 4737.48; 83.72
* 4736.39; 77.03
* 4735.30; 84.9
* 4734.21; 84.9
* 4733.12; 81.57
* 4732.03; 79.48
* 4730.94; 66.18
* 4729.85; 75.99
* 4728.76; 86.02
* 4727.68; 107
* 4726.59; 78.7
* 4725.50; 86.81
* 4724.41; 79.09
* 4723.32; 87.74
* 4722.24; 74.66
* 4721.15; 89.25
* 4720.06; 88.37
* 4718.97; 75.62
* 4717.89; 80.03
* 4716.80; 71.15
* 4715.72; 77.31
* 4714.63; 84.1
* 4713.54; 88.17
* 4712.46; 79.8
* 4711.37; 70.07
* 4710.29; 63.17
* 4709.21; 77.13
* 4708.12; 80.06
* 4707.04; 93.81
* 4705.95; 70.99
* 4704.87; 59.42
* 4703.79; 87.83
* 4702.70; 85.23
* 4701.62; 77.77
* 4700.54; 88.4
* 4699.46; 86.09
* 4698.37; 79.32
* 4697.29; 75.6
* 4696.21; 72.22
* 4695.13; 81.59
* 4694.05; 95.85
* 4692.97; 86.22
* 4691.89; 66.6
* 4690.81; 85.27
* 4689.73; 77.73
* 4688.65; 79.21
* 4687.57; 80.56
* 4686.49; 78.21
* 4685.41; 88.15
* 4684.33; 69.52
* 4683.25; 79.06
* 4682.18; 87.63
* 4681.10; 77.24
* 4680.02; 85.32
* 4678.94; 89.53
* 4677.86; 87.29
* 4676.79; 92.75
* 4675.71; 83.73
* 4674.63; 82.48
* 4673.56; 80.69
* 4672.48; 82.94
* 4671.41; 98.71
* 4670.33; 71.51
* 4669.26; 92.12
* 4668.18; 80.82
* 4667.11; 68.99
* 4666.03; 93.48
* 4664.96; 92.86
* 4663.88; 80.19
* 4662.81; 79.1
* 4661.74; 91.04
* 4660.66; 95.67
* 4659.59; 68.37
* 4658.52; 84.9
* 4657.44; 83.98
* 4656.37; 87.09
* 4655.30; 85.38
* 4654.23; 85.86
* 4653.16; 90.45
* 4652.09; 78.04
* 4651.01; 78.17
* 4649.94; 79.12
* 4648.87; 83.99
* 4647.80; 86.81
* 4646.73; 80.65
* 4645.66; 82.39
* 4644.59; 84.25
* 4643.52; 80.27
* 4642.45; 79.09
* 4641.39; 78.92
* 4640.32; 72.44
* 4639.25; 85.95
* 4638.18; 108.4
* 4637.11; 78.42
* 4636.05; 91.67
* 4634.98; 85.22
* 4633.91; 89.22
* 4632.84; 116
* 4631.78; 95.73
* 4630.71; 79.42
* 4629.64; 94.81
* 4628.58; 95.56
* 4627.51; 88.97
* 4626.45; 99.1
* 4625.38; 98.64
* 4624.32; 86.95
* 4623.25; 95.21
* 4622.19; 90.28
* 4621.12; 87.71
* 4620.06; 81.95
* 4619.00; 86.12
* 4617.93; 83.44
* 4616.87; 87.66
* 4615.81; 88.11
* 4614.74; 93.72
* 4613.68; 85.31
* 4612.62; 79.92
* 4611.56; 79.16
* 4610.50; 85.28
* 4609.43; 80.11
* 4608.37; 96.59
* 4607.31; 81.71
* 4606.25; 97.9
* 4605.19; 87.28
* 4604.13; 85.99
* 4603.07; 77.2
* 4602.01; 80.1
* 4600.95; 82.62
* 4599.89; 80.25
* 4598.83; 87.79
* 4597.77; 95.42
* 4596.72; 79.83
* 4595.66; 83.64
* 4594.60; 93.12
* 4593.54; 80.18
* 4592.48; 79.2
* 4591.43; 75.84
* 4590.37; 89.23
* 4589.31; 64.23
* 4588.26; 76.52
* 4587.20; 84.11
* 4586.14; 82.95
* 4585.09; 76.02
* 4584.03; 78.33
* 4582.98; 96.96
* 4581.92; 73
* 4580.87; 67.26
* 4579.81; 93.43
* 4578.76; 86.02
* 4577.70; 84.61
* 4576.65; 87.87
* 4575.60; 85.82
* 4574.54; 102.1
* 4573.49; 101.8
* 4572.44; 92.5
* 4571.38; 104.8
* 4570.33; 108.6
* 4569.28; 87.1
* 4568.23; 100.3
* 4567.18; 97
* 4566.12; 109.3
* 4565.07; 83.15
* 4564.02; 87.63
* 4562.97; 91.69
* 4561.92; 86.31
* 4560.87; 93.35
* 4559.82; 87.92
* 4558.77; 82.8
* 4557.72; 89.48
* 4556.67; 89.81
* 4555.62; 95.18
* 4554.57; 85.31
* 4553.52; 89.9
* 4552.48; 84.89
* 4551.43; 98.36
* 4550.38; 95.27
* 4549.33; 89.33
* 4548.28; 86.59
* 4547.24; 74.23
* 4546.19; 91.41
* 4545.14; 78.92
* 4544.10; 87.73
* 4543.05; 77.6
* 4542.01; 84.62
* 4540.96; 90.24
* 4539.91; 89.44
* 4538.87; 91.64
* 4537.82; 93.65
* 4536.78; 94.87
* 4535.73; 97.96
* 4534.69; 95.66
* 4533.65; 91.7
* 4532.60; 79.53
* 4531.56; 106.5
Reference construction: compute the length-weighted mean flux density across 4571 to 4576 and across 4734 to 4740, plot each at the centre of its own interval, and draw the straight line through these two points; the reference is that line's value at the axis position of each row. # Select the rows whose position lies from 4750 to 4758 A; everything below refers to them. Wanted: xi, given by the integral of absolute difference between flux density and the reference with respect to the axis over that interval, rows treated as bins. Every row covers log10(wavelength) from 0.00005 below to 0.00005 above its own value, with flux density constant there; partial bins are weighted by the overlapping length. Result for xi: 59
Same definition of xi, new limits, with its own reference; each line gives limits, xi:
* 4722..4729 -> 54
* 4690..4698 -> 66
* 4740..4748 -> 37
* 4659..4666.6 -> 62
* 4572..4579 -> 57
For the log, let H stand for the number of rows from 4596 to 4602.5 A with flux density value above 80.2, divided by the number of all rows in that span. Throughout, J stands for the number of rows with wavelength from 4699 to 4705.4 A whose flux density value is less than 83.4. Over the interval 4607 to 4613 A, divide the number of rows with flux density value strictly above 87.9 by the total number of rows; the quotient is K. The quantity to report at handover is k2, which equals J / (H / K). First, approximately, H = 0.67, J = 2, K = 0.2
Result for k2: 0.5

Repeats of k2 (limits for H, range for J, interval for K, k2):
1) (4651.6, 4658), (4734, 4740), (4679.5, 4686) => 0.6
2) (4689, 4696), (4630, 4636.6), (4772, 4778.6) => 0.0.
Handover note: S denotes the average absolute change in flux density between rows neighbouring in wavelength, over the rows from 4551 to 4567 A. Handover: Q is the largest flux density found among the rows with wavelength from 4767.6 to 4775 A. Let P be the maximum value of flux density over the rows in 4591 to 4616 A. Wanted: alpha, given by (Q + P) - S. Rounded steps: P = 97.9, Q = 84.31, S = 7.4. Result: 175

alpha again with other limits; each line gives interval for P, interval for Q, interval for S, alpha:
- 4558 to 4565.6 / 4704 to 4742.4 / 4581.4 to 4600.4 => 190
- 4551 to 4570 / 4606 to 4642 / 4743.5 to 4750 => 219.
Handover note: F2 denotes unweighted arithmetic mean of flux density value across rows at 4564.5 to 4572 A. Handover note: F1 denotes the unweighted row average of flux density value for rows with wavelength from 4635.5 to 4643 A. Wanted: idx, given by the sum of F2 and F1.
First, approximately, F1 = 85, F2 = 99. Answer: 184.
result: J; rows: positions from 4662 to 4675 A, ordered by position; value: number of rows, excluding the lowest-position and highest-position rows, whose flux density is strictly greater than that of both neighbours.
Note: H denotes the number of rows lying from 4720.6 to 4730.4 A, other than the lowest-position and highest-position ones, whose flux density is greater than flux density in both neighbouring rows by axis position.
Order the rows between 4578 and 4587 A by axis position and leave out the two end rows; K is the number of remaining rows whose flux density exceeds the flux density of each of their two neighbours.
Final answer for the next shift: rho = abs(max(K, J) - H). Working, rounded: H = 3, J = 3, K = 2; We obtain 0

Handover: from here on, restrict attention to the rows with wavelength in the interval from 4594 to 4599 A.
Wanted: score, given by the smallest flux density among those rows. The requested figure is 79.83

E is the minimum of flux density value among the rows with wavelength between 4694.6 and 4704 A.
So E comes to 72.22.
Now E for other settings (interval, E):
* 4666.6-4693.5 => 66.6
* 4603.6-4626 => 79.16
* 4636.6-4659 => 72.44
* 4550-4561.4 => 82.8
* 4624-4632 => 79.42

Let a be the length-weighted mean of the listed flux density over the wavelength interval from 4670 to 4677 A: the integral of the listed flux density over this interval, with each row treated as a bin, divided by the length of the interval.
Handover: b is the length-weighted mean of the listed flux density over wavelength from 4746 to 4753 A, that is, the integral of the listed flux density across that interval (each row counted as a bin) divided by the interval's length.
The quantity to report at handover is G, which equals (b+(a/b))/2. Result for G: 38.7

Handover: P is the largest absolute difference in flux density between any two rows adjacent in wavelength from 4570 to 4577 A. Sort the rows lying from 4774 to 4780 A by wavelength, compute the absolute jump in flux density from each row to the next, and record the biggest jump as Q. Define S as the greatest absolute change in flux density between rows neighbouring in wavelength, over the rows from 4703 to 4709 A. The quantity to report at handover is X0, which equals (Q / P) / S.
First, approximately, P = 16.3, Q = 11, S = 28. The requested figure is 0.02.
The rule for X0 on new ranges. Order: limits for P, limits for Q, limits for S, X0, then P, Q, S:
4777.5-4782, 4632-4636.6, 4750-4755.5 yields 0.12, 20.3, 27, 11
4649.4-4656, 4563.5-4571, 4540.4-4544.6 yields 0.21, 12.4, 26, 10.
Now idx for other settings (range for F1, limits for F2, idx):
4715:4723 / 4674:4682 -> 165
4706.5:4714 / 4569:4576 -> 176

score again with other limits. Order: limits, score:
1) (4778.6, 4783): 70.97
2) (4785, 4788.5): 67.22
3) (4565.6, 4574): 87.1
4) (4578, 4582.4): 67.26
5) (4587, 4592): 64.23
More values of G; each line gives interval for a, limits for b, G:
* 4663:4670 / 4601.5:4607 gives 43.3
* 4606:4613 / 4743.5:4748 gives 39.6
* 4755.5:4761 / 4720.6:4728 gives 43.2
